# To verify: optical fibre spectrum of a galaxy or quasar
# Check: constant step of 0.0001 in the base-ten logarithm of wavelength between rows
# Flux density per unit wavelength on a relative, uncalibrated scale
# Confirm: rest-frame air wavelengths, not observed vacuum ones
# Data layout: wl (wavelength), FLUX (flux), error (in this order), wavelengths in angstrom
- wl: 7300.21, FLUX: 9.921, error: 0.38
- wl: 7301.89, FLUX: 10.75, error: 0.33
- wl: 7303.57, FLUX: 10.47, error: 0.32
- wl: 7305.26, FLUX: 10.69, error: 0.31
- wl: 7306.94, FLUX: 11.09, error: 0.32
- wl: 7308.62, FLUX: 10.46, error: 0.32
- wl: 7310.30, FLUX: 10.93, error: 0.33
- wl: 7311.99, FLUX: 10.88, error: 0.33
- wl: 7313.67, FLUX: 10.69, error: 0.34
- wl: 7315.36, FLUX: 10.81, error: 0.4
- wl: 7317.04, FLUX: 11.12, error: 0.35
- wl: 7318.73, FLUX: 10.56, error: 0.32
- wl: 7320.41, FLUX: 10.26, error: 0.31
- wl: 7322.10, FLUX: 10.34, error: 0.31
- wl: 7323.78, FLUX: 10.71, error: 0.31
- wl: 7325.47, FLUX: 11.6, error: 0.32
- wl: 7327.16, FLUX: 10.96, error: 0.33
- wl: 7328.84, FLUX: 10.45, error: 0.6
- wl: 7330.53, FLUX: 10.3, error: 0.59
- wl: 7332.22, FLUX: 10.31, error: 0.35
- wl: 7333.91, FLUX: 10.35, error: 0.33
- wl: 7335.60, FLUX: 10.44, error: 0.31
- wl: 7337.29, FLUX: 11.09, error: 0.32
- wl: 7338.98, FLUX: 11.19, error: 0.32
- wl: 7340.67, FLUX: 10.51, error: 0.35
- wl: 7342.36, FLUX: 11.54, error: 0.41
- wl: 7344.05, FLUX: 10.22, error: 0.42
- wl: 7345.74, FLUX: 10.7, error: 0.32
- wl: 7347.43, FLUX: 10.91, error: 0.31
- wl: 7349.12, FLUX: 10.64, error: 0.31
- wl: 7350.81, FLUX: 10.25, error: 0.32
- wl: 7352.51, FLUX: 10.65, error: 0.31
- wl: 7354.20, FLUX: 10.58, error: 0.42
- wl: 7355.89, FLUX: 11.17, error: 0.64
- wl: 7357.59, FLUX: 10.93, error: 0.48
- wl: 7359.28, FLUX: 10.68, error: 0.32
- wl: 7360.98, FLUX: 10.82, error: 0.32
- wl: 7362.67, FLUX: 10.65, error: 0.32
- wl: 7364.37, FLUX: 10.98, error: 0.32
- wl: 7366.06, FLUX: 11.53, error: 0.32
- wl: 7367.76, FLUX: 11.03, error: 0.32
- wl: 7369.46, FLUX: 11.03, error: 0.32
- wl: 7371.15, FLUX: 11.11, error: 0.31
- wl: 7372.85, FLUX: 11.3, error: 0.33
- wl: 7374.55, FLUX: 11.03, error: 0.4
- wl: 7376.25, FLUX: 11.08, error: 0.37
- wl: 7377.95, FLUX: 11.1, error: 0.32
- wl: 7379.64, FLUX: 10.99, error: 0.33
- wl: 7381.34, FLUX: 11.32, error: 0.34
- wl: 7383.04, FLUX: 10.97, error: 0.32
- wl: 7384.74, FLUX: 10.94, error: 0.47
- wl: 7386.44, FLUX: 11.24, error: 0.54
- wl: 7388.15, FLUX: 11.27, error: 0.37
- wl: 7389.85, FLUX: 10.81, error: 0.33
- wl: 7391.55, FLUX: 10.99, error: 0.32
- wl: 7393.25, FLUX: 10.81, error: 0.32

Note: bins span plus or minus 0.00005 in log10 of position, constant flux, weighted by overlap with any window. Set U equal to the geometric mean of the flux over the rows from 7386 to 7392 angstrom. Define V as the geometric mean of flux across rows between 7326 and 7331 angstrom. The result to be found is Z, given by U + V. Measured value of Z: 21.6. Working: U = 11.1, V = 10.6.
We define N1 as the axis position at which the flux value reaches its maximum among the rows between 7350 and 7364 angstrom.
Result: 7355.89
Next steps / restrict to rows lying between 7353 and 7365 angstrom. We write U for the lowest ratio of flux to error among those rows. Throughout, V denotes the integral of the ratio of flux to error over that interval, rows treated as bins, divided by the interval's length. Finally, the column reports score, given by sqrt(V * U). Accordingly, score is 22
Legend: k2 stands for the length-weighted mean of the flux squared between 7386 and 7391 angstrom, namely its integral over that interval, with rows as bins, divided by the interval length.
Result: 123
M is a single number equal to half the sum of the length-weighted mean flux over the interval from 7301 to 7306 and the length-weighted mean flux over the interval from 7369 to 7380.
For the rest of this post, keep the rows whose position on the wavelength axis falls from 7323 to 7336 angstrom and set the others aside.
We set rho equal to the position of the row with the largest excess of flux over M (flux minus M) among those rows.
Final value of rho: 7325.47 angstrom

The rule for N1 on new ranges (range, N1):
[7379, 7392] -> 7381.34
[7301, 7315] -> 7306.94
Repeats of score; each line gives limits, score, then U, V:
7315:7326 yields 30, 27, 33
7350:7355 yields 28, 25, 31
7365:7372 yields 35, 34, 35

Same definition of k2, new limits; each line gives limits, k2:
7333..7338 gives 113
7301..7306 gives 113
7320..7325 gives 111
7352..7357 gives 117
